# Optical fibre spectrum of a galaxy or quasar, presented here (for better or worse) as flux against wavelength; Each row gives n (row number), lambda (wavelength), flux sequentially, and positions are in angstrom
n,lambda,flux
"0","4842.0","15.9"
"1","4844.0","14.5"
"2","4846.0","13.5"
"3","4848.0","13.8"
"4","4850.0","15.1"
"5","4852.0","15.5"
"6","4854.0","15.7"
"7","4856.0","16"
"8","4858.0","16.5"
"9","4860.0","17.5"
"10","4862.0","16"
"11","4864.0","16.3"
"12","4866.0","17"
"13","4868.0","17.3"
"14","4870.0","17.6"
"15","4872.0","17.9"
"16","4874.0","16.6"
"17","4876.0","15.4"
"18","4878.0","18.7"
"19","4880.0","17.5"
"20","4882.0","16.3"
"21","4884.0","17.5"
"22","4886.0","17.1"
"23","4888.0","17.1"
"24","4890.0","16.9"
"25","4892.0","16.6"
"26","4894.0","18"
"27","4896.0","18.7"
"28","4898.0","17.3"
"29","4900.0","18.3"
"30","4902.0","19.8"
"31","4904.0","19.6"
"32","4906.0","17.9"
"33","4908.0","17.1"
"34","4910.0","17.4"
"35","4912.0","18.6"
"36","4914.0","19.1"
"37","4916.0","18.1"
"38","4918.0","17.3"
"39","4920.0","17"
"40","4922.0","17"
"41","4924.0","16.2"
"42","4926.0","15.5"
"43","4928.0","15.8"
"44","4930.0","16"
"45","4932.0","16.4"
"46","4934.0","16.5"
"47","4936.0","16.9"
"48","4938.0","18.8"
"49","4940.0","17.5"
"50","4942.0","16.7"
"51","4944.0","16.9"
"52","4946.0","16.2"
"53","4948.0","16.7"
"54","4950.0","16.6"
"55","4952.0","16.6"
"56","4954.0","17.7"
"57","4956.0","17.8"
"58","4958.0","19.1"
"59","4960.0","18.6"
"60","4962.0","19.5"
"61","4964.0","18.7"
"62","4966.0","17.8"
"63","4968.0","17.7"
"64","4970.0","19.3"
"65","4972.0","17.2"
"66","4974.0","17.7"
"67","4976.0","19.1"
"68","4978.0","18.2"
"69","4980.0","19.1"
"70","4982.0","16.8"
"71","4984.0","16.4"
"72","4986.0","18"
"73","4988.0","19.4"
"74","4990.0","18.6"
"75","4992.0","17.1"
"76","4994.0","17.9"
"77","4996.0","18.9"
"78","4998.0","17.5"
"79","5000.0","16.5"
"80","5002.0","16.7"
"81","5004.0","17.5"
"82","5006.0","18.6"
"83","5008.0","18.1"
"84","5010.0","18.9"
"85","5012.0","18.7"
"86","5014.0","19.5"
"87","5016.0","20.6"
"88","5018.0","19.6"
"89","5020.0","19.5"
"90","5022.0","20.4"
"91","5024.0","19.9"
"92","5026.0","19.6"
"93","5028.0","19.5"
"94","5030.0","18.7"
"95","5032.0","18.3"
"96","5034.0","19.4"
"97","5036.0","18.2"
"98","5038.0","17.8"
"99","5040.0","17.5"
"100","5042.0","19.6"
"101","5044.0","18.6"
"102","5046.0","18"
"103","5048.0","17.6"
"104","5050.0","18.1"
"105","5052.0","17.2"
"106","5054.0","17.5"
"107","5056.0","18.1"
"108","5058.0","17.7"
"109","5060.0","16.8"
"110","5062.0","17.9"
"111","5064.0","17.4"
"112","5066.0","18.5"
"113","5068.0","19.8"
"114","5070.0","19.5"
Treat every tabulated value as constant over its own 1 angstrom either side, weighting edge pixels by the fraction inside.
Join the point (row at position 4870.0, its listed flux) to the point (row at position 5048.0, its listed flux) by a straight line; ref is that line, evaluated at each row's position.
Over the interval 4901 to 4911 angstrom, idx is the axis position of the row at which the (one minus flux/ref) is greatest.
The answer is 4908.0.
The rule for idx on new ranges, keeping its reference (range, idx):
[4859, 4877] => 4876.0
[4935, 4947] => 4946.0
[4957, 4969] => 4968.0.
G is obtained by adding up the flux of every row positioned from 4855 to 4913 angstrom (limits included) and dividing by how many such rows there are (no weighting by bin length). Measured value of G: 17.4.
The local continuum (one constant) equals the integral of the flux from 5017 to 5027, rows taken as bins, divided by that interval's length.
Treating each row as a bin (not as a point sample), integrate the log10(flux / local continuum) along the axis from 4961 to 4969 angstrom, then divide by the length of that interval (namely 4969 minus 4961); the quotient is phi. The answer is -0.03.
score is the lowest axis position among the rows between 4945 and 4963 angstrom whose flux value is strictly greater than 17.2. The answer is 4954.0 angstrom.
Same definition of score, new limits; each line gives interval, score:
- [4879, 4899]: 4880.0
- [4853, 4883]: 4860.0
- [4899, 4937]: 4900.0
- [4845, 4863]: 4860.0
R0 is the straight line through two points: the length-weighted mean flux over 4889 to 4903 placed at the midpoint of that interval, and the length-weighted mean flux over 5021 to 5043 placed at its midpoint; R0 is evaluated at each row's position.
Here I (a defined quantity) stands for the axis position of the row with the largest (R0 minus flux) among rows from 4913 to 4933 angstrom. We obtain 4926.0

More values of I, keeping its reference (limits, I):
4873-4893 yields 4876.0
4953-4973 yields 4972.0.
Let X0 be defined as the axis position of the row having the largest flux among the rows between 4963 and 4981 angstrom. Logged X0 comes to 4970.0 angstrom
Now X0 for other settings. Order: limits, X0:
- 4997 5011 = 5010.0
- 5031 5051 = 5042.0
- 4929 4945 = 4938.0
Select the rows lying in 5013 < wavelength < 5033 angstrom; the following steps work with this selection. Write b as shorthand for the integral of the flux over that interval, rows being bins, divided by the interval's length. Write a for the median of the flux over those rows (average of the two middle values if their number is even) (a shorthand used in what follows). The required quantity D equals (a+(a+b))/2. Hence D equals 29.3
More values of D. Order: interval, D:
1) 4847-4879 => 24.6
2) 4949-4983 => 26.8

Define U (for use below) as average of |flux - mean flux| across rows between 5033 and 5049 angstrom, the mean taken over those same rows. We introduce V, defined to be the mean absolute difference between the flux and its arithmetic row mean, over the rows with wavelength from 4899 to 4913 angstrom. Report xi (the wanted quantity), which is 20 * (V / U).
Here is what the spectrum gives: 25.1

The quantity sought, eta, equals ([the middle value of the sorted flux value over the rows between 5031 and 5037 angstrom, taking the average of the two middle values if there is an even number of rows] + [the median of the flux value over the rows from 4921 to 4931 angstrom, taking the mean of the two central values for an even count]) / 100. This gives 0.343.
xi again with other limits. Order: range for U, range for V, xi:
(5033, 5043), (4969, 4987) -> 21.2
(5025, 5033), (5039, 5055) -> 21.5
